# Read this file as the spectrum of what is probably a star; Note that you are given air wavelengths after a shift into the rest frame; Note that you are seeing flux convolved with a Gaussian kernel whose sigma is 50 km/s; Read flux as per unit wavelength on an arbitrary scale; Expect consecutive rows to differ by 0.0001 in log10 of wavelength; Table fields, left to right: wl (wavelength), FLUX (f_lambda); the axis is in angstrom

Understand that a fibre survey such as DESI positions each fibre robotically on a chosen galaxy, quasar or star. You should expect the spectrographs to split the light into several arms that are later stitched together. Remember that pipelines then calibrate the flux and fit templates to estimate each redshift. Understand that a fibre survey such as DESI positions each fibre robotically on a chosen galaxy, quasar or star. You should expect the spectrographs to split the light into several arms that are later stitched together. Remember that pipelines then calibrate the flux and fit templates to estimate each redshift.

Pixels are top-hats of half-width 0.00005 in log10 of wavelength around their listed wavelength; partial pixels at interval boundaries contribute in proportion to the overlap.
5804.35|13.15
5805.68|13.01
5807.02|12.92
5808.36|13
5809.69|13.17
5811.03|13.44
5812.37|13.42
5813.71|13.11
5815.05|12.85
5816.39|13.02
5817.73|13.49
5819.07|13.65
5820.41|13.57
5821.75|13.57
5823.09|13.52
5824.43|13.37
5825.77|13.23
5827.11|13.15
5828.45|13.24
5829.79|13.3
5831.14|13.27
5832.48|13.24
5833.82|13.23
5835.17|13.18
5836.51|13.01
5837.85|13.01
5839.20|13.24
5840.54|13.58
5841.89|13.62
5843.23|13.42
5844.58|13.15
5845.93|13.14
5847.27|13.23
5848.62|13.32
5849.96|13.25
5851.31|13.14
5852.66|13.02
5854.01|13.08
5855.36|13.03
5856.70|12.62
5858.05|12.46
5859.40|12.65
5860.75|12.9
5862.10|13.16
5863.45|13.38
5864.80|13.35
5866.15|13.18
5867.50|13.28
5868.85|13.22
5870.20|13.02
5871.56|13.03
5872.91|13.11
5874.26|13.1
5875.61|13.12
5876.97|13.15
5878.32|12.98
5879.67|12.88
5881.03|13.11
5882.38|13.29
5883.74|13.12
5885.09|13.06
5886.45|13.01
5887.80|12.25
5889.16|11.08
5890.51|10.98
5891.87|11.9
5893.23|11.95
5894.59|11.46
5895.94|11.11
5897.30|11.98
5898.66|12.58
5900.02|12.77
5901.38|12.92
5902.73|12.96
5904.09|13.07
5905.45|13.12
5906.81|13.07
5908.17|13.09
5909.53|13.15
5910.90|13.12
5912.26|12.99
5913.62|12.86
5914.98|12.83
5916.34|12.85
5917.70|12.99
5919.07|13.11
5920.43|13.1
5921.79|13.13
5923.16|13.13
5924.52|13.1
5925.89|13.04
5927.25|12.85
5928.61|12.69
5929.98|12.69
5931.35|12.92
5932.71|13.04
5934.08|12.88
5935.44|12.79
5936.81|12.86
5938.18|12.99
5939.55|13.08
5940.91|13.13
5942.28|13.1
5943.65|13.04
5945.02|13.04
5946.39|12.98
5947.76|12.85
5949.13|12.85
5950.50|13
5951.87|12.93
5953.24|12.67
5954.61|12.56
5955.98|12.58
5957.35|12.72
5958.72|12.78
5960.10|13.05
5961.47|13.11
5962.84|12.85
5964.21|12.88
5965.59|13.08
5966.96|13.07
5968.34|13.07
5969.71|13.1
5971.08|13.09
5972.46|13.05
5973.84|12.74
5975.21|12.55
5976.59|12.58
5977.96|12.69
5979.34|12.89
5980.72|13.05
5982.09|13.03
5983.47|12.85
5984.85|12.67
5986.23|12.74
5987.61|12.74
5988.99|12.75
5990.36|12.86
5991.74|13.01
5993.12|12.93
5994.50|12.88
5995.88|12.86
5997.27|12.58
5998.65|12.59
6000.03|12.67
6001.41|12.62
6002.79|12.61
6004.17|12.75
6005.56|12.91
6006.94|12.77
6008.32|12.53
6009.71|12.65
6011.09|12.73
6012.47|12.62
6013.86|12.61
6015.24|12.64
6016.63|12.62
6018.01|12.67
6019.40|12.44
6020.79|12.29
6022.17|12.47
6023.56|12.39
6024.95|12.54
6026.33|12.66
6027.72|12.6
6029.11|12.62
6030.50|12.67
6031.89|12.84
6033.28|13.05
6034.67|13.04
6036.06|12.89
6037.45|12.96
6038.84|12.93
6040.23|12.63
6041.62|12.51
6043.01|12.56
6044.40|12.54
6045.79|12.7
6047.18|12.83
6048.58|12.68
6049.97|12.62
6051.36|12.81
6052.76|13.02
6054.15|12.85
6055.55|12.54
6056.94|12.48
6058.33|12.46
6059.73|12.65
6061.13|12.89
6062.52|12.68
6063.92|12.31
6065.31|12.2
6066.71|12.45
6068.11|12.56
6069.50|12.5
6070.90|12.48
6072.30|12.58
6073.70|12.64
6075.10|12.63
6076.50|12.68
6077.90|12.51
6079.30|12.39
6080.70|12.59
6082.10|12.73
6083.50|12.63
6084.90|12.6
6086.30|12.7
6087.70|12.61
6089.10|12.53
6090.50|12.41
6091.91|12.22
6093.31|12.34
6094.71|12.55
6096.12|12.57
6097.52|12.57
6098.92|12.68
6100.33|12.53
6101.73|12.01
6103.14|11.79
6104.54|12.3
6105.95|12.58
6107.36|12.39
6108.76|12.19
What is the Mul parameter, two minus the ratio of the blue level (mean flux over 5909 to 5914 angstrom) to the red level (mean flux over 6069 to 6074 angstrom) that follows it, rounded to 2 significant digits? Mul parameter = 0.96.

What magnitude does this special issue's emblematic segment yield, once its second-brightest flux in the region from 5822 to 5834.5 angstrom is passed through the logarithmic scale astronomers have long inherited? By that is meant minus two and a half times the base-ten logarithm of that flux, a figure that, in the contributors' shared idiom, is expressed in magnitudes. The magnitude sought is -2.82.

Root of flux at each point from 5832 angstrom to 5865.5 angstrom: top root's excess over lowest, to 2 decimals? 0.16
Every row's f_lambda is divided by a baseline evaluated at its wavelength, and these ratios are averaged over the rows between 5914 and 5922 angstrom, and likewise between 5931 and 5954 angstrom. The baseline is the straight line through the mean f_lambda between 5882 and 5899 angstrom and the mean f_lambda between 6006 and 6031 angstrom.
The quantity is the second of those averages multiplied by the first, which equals 1.12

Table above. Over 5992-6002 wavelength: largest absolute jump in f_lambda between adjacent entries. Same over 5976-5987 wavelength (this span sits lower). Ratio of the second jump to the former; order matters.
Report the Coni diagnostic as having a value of 0.71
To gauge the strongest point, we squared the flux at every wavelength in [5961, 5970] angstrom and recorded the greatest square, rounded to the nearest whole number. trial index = 172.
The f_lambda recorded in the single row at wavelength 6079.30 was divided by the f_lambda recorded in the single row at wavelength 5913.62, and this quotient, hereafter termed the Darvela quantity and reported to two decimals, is 0.96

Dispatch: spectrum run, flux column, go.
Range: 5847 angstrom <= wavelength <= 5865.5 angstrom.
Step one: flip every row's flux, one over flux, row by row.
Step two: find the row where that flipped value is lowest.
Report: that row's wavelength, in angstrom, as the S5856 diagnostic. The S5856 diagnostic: 5863.45 angstrom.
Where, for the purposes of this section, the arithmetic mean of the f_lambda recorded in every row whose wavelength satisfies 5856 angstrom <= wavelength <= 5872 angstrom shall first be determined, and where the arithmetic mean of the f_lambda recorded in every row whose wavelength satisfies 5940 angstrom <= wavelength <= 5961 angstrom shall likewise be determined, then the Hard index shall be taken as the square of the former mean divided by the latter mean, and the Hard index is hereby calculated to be 13.2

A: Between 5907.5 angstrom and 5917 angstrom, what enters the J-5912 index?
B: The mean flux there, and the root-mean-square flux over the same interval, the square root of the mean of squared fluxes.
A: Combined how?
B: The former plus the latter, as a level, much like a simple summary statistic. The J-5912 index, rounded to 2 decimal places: 25.97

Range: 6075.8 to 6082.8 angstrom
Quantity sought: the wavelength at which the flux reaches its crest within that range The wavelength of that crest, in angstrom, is 6082.10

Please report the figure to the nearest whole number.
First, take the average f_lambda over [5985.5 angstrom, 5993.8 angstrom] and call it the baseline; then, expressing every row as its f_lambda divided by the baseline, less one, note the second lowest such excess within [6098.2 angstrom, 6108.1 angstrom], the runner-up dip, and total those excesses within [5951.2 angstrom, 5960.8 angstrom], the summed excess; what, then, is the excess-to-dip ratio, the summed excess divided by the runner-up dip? 1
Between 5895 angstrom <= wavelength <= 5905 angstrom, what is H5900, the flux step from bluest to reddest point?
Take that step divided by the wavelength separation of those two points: 0.24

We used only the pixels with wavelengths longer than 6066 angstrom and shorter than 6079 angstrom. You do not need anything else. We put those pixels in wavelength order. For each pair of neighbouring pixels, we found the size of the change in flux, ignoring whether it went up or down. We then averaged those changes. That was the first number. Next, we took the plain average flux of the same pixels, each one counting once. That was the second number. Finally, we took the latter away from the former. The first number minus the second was -12.5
